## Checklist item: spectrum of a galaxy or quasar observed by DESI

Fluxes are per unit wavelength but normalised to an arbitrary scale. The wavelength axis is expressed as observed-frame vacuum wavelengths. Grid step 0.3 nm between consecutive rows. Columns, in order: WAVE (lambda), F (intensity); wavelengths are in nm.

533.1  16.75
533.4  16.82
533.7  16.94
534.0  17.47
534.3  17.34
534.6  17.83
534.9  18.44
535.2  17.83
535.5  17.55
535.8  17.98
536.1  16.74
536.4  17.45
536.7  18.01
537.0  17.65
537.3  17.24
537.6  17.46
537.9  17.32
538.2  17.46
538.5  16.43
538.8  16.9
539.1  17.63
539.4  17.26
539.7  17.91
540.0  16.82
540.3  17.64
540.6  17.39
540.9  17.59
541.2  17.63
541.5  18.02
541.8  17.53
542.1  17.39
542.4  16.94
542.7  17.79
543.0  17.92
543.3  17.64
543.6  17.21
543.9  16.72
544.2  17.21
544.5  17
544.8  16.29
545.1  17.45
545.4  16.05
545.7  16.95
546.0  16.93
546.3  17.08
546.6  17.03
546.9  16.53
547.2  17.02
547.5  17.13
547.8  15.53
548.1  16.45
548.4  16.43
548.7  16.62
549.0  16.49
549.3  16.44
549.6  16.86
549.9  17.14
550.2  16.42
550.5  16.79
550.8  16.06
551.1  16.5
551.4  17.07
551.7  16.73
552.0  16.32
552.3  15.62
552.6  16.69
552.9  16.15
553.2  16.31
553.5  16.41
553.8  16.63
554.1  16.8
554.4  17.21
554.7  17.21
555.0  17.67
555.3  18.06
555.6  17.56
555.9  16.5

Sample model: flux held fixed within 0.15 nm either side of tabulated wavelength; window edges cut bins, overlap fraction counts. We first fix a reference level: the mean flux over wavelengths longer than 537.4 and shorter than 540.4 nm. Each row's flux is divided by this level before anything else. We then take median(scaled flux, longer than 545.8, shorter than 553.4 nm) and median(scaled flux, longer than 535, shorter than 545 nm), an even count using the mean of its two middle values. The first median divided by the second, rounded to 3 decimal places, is 0.947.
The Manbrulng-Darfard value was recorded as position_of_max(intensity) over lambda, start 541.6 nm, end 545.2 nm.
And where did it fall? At 543.0 nm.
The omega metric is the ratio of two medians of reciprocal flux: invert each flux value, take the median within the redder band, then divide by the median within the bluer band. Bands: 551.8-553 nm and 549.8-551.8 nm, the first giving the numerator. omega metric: 1.03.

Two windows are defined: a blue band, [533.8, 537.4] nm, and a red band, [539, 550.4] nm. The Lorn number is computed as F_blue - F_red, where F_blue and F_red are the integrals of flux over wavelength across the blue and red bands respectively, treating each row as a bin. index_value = -131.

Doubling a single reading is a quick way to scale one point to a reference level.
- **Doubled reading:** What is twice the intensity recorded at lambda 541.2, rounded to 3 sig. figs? 35.3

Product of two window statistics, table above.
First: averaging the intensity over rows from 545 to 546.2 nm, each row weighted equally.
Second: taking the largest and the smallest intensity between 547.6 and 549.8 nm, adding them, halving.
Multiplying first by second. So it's 273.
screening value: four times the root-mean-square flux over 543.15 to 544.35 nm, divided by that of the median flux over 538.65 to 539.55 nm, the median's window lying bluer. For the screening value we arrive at 3.99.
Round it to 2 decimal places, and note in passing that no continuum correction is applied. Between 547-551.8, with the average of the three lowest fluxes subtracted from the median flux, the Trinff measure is 0.56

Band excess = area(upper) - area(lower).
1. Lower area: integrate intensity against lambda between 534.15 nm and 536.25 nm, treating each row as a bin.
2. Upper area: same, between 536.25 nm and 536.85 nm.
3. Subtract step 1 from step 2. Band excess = -26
